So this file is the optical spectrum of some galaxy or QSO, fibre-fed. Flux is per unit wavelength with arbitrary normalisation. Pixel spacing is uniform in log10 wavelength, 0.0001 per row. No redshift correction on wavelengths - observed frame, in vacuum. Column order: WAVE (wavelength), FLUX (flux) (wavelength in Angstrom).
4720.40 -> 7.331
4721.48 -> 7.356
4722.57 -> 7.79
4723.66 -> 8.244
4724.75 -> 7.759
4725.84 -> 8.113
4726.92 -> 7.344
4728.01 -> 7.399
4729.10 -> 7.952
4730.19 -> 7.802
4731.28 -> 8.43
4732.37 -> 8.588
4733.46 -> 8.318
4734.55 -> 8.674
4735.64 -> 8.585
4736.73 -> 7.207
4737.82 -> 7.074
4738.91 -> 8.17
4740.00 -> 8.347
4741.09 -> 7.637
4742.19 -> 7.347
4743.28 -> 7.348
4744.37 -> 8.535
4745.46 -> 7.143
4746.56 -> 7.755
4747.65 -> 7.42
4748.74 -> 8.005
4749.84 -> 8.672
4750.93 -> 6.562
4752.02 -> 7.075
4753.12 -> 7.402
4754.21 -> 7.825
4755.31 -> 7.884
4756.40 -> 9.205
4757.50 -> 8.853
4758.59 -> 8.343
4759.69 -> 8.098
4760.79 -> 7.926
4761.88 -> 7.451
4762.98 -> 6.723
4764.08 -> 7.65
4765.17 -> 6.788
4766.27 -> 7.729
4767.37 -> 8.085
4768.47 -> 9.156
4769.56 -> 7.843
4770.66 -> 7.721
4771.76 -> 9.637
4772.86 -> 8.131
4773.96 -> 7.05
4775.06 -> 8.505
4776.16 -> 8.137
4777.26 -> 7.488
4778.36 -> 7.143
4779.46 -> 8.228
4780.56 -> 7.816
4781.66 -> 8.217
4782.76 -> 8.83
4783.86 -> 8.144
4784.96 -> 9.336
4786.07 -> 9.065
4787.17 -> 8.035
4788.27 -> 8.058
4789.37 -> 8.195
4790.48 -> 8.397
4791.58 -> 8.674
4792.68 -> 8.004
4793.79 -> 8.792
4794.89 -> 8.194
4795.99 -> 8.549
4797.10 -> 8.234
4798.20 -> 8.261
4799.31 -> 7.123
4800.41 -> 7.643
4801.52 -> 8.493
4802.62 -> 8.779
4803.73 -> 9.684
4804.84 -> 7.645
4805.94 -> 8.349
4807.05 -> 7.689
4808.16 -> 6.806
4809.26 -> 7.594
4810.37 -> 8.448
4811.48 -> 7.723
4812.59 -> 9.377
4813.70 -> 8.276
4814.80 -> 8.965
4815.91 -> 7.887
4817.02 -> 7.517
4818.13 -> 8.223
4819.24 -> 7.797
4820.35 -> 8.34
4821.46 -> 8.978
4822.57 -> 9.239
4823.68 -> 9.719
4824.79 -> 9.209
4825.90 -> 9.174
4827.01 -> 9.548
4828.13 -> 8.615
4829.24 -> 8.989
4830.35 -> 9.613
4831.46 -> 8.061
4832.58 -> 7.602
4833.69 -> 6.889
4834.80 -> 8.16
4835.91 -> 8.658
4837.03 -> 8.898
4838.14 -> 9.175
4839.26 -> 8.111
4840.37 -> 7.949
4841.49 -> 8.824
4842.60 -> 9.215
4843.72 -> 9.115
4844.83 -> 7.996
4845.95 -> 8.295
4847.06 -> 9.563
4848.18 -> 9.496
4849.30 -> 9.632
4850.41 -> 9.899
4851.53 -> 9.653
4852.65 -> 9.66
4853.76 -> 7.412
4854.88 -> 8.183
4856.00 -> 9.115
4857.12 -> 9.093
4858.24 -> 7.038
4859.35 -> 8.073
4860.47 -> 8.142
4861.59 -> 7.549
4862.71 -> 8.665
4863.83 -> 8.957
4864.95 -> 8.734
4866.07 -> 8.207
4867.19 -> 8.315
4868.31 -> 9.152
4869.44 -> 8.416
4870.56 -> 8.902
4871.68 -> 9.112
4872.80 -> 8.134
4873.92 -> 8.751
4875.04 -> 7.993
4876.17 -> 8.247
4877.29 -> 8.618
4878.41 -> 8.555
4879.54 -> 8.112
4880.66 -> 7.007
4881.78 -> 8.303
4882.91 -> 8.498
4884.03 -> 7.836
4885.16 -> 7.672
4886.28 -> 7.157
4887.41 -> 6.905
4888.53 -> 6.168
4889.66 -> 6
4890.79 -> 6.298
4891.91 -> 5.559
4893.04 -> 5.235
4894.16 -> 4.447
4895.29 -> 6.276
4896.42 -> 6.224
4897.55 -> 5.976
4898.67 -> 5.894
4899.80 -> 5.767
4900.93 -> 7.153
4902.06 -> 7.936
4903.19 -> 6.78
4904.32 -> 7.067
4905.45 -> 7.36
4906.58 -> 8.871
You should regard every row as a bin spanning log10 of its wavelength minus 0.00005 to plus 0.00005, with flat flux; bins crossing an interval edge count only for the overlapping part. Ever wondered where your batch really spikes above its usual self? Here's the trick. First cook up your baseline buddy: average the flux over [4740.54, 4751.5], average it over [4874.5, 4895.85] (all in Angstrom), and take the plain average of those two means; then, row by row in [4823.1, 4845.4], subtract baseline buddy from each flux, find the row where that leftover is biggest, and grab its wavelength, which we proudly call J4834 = 4823.68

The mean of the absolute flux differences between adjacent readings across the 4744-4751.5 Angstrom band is 1.0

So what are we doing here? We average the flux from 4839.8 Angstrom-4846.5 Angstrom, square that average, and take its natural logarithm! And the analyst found 4.30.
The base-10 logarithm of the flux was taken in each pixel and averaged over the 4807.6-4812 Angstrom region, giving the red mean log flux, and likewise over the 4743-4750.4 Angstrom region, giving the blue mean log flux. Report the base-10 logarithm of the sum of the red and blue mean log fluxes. 0.249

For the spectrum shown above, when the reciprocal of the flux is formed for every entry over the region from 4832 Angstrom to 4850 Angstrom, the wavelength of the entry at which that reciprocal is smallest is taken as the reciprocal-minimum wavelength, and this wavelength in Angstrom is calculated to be 4849.30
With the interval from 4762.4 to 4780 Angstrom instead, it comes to 4771.76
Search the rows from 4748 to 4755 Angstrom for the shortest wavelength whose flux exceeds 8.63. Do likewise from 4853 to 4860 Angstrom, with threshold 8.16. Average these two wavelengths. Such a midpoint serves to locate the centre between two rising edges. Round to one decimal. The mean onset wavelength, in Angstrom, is 4802.4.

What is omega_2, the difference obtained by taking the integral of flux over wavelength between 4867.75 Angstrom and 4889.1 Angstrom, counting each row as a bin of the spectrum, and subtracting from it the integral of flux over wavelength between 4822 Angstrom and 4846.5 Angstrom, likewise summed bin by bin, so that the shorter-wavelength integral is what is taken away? -40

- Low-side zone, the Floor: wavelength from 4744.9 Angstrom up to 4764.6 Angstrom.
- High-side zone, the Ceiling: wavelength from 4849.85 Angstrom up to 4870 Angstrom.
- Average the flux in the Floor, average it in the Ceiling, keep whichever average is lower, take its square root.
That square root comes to 2.79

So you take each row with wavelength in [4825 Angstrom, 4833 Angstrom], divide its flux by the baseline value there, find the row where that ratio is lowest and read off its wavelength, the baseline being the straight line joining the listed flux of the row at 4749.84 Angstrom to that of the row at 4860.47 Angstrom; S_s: 4832.58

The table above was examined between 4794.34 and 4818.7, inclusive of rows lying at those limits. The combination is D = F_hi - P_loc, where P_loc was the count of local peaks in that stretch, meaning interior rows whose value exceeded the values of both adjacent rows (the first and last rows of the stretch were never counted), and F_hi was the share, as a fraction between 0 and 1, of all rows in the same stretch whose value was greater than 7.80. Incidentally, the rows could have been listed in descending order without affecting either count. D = -6.4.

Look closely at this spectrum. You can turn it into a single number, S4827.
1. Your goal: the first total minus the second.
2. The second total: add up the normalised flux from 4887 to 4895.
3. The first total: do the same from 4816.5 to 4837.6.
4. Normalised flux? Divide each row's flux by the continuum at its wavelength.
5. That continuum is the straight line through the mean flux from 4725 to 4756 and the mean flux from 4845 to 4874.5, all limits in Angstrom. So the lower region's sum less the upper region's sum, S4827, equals 15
